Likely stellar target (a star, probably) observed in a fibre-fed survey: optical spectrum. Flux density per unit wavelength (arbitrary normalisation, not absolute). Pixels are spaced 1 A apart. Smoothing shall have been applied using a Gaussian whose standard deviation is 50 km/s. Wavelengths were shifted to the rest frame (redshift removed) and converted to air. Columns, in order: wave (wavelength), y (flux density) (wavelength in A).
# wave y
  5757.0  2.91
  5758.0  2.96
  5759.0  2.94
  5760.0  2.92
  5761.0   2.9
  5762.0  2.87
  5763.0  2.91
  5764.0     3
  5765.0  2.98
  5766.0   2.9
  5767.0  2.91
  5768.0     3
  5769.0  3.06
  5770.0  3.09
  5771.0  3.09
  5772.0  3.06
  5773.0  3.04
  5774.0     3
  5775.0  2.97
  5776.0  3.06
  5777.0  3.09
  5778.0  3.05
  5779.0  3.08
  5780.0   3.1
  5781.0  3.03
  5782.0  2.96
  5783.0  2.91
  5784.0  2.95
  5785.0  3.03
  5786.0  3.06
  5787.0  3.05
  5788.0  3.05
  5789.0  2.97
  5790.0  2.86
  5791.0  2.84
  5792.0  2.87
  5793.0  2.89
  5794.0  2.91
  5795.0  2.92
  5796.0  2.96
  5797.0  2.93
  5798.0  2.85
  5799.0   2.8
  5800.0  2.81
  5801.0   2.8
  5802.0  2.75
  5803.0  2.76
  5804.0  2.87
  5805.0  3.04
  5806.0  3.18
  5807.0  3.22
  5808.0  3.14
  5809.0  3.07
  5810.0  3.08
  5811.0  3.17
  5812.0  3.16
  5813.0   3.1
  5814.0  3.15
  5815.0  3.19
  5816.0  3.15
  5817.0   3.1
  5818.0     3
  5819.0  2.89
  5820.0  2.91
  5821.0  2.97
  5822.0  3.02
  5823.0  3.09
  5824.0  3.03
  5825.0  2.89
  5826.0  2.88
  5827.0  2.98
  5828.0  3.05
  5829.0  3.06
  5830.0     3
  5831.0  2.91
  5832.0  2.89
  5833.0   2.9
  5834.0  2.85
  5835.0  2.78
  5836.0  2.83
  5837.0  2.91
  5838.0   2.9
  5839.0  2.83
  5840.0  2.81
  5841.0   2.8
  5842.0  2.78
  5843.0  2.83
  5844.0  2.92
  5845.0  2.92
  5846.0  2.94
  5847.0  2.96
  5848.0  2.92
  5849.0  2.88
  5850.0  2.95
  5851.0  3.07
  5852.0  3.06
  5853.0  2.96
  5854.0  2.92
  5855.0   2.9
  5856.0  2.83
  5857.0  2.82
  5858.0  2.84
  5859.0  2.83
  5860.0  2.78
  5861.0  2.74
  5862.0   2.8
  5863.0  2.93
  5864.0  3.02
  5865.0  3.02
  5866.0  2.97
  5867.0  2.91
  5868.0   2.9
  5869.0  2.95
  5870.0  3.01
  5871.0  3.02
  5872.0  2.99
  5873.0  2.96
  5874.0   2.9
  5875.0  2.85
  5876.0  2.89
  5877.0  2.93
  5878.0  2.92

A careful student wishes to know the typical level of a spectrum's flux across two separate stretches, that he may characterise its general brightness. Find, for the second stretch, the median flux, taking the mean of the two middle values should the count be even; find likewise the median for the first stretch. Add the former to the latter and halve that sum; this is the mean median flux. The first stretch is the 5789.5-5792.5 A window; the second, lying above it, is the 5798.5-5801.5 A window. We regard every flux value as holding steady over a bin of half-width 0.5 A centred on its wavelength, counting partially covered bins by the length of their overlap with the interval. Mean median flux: 2.83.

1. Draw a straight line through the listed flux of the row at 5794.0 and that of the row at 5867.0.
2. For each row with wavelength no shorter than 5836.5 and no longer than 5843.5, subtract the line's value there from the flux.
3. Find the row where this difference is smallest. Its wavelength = 5842.0 A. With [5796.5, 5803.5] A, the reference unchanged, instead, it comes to 5802.0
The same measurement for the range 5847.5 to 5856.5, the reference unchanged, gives 5856.0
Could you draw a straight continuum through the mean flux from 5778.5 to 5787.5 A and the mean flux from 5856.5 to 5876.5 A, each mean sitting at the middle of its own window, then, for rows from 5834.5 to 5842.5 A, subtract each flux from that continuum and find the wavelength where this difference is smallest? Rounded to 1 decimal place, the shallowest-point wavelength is 5837.0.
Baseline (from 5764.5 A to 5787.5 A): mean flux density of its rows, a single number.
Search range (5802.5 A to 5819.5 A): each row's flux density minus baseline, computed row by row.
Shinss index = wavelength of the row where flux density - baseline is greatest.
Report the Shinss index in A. 5807.0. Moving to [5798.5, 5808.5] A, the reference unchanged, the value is 5807.0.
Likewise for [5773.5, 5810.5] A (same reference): 5807.0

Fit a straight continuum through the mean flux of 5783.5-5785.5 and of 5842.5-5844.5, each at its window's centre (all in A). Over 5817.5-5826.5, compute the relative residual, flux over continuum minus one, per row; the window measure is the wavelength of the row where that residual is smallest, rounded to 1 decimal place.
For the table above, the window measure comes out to 5819.0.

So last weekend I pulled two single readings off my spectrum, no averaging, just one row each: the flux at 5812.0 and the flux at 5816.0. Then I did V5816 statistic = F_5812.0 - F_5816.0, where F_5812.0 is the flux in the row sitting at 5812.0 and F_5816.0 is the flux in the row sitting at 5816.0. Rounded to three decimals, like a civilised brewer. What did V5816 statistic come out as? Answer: 0.010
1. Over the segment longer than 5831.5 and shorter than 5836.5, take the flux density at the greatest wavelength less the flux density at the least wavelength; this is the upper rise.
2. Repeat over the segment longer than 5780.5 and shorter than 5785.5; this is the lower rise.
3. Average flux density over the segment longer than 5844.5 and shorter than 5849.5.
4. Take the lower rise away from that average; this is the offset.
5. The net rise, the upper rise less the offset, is -2.98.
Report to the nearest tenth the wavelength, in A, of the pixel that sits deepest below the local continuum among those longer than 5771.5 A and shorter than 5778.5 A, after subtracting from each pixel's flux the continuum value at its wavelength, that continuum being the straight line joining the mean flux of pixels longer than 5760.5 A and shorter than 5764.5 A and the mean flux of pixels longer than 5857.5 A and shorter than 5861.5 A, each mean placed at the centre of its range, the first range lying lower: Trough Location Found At 5775.0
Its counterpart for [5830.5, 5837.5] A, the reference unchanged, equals 5835.0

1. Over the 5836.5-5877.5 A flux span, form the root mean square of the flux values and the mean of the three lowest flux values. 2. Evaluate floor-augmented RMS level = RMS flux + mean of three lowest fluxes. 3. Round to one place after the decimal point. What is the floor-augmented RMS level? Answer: 5.7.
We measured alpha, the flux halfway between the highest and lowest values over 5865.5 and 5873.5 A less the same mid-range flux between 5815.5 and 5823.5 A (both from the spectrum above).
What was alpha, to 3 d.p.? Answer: -0.060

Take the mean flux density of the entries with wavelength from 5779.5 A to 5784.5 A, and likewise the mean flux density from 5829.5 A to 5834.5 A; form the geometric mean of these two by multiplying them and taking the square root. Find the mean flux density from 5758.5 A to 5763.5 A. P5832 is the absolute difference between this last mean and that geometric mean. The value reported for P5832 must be 0.042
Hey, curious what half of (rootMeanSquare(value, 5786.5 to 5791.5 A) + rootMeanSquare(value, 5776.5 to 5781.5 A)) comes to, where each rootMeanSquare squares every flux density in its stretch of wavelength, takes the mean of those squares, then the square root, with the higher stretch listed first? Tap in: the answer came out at 3.01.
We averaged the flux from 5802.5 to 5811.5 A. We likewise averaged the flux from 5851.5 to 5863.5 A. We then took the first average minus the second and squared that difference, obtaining 0.037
